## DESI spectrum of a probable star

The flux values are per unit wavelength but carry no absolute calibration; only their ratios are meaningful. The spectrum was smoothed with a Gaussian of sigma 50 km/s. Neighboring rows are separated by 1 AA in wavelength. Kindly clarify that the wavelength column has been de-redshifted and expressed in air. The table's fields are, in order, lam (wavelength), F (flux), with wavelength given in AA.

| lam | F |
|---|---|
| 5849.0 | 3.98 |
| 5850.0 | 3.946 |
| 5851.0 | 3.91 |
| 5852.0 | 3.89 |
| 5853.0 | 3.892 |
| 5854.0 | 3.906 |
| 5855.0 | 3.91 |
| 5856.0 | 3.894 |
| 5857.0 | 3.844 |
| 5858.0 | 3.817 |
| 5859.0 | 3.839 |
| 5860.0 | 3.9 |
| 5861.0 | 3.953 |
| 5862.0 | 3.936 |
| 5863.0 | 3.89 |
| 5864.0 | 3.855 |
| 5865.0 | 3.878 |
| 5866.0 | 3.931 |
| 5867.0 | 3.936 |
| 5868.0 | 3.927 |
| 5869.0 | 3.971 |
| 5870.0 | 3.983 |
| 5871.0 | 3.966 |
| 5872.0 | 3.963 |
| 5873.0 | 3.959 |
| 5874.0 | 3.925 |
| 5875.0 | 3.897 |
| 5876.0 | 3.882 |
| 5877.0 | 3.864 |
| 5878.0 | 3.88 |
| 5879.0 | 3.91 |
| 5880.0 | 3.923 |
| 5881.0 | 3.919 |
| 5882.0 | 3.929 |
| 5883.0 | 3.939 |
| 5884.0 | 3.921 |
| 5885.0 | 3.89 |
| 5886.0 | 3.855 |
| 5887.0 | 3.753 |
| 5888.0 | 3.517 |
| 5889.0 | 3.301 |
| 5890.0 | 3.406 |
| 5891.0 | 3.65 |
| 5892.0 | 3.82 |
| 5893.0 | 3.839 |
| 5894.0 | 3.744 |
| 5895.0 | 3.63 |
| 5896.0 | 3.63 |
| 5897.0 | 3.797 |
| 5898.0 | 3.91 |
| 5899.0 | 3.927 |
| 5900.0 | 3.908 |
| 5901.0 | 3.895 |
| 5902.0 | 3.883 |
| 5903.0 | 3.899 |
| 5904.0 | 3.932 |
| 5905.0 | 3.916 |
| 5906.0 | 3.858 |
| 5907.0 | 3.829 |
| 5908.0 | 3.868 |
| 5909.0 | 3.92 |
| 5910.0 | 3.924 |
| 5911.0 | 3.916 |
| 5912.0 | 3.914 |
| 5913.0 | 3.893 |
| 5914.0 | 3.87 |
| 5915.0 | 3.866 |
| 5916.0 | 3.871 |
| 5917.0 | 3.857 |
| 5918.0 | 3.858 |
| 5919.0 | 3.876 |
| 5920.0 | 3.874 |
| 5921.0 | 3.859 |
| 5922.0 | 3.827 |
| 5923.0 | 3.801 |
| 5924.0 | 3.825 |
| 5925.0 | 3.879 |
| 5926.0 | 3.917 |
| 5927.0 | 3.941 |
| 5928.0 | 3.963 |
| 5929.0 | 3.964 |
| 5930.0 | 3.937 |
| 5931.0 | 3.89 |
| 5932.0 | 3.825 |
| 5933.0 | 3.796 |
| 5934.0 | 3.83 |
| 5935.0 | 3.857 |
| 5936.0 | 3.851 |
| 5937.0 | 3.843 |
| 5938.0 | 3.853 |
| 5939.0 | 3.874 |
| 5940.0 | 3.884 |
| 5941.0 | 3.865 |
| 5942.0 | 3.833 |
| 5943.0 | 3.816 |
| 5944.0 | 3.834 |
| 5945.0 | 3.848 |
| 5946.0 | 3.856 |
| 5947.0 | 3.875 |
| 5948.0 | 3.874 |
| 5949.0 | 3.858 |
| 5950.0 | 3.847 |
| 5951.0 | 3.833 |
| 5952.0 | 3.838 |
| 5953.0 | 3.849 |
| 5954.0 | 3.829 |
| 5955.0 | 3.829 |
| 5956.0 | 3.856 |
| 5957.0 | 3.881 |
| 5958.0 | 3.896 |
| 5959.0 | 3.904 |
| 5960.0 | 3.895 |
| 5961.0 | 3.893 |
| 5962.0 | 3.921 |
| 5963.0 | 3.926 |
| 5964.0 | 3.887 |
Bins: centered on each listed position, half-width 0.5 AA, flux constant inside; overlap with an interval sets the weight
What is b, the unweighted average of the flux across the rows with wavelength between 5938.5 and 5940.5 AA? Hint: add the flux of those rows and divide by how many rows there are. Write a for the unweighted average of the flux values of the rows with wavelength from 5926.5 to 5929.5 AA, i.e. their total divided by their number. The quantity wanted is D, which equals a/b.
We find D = 1.02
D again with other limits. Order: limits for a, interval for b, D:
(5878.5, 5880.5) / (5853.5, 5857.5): 1.01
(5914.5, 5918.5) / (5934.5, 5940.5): 1.00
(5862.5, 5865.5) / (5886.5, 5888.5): 1.07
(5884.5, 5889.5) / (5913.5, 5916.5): 0.95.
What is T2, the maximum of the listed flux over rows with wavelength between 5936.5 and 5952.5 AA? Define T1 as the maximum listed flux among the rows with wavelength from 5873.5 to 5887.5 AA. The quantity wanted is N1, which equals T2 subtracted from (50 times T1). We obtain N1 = 193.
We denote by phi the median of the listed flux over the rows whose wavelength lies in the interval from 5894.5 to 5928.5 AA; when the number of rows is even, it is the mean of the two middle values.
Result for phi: 3.88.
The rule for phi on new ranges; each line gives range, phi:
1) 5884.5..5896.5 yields 3.70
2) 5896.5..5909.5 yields 3.90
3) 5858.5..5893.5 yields 3.90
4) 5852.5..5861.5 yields 3.89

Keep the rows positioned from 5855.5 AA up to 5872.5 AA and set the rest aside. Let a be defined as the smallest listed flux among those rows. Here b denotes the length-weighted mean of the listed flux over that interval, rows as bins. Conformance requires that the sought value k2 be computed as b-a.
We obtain 0.094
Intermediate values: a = 3.817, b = 3.91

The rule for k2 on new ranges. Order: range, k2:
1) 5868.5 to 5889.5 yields 0.563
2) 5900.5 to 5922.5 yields 0.055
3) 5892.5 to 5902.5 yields 0.186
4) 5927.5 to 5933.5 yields 0.100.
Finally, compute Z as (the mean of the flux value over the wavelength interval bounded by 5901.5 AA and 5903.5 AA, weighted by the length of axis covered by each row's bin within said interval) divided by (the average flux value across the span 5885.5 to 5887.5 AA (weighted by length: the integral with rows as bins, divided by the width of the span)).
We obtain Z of 1.02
